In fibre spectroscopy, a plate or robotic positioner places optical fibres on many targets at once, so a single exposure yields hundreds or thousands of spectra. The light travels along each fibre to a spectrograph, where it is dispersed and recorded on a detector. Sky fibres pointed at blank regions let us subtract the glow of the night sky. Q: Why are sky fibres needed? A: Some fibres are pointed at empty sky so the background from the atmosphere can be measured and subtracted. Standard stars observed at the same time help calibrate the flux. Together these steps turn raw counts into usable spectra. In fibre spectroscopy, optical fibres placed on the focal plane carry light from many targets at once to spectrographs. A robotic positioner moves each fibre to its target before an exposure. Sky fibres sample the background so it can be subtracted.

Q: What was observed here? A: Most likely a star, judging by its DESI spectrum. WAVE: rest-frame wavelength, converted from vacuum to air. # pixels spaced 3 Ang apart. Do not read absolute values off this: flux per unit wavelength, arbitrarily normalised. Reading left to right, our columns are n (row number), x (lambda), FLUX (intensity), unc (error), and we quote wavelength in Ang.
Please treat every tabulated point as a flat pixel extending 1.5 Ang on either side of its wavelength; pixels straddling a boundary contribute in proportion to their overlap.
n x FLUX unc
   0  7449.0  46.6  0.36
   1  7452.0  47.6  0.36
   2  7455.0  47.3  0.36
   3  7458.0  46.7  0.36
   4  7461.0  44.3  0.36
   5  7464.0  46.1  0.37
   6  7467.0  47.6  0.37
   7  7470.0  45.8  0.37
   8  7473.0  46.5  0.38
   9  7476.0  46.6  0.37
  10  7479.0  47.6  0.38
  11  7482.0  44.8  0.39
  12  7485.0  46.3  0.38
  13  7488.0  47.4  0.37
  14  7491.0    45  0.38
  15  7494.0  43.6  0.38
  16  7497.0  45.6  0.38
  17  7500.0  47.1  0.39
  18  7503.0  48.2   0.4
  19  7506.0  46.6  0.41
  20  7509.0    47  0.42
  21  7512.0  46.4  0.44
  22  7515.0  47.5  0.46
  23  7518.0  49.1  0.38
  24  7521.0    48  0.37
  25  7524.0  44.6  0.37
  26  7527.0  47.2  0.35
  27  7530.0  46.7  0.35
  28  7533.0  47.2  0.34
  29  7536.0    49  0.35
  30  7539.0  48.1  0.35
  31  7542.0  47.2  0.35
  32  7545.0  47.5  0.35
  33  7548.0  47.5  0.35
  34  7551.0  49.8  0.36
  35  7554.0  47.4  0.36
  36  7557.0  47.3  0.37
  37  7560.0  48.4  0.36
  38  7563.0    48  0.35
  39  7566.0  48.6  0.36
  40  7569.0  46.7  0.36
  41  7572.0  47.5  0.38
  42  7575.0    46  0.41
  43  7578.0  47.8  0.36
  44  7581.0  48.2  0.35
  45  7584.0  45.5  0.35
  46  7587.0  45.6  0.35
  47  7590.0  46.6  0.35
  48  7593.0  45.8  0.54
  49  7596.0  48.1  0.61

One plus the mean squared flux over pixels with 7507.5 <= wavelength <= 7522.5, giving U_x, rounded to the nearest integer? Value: 2268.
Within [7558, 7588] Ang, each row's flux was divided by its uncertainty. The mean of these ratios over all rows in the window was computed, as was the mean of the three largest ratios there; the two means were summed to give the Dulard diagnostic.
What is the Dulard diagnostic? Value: 267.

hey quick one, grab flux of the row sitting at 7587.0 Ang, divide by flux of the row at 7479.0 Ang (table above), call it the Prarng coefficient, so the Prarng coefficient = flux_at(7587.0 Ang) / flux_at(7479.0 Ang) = 0.96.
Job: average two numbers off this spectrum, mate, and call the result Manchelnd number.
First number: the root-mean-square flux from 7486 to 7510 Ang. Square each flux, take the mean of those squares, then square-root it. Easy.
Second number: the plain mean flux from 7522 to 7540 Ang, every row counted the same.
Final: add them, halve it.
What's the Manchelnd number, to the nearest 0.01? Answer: 46.73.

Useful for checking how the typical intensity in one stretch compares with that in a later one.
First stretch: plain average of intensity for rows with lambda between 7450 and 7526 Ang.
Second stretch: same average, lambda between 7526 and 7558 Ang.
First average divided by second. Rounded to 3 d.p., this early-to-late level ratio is 0.975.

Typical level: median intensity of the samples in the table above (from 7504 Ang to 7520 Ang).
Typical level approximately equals 47.0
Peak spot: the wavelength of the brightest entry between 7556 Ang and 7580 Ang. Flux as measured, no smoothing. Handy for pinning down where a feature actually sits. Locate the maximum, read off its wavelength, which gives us 7566.0 Ang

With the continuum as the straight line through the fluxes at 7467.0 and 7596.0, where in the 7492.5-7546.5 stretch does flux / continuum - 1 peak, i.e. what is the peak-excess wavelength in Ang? 7518.0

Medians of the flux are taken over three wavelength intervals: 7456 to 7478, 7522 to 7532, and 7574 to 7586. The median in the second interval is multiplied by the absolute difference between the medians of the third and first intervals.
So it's 19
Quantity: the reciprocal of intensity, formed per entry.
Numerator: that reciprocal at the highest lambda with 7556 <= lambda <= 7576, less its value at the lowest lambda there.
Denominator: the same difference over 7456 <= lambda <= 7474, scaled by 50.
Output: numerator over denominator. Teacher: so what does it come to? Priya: 0.130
